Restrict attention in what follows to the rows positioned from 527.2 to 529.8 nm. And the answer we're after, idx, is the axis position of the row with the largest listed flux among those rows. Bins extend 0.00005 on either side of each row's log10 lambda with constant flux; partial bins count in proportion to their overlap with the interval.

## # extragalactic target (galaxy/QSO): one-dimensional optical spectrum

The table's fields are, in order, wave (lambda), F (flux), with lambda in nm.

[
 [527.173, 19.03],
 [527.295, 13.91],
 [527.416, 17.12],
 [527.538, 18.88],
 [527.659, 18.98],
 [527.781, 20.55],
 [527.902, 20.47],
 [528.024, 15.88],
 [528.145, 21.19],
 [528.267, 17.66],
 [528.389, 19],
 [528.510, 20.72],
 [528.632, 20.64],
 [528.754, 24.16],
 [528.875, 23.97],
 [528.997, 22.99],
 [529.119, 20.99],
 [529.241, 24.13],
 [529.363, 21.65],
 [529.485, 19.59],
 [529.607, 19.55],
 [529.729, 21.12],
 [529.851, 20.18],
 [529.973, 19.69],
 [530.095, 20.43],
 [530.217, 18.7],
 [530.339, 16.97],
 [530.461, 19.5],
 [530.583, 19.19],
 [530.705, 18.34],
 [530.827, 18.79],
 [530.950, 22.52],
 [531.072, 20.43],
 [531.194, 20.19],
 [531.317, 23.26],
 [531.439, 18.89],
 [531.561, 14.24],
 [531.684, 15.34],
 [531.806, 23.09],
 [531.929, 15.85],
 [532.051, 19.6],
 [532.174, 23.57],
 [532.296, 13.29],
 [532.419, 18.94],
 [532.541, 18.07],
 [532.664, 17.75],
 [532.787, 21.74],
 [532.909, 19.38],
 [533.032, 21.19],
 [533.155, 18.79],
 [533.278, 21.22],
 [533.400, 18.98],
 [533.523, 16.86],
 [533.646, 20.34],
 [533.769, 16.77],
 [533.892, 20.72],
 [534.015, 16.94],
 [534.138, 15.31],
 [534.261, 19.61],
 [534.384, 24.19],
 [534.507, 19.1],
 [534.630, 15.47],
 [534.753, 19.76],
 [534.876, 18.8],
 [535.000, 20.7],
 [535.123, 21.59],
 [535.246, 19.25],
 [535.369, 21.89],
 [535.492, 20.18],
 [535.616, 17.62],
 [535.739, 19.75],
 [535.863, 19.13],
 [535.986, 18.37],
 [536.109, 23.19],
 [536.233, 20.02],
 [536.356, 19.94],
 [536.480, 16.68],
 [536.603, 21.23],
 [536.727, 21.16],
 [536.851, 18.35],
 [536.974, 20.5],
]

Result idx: 528.754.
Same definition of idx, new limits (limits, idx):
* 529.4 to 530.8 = 529.729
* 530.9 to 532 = 531.317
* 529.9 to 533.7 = 532.174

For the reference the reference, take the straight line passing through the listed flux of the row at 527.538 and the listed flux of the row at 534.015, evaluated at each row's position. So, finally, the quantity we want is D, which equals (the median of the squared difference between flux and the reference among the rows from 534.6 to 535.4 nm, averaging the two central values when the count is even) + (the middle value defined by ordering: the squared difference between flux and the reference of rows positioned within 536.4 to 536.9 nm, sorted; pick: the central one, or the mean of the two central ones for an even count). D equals 24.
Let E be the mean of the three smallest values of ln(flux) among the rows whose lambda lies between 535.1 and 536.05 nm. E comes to 2.91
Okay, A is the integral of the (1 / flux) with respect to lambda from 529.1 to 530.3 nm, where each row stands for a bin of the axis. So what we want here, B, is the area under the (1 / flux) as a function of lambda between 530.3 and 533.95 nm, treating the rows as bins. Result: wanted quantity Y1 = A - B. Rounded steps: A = 0.06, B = 0.19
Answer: -0.14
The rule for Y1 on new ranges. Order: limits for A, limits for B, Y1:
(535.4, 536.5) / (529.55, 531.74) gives -0.06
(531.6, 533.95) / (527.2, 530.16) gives -0.02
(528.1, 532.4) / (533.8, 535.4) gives 0.14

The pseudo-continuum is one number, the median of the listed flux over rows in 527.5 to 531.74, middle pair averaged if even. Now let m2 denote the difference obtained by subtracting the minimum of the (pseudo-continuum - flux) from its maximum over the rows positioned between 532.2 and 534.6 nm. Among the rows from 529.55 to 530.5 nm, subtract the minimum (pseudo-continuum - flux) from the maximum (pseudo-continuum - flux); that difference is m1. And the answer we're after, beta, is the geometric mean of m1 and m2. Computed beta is 6.7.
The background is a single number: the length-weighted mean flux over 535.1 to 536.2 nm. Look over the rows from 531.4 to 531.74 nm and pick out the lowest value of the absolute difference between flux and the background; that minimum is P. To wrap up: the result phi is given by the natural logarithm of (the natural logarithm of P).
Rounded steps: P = 1.17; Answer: -1.9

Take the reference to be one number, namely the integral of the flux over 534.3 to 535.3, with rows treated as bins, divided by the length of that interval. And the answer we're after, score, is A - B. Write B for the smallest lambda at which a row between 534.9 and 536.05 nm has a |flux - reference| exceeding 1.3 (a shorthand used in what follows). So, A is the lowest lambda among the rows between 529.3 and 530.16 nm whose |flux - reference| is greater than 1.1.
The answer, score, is -5.76 nm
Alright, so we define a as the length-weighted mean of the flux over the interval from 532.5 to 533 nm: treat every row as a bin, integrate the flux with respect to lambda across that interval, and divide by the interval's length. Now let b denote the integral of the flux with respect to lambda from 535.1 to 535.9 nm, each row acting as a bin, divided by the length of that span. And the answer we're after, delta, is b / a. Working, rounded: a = 19.4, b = 19.9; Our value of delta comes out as 1.02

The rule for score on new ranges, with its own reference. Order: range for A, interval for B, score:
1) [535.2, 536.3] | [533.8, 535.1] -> 1.35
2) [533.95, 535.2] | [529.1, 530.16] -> 4.77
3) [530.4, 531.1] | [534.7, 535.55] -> -4.42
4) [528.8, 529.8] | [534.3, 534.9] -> -5.51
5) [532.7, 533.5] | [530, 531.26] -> 2.45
